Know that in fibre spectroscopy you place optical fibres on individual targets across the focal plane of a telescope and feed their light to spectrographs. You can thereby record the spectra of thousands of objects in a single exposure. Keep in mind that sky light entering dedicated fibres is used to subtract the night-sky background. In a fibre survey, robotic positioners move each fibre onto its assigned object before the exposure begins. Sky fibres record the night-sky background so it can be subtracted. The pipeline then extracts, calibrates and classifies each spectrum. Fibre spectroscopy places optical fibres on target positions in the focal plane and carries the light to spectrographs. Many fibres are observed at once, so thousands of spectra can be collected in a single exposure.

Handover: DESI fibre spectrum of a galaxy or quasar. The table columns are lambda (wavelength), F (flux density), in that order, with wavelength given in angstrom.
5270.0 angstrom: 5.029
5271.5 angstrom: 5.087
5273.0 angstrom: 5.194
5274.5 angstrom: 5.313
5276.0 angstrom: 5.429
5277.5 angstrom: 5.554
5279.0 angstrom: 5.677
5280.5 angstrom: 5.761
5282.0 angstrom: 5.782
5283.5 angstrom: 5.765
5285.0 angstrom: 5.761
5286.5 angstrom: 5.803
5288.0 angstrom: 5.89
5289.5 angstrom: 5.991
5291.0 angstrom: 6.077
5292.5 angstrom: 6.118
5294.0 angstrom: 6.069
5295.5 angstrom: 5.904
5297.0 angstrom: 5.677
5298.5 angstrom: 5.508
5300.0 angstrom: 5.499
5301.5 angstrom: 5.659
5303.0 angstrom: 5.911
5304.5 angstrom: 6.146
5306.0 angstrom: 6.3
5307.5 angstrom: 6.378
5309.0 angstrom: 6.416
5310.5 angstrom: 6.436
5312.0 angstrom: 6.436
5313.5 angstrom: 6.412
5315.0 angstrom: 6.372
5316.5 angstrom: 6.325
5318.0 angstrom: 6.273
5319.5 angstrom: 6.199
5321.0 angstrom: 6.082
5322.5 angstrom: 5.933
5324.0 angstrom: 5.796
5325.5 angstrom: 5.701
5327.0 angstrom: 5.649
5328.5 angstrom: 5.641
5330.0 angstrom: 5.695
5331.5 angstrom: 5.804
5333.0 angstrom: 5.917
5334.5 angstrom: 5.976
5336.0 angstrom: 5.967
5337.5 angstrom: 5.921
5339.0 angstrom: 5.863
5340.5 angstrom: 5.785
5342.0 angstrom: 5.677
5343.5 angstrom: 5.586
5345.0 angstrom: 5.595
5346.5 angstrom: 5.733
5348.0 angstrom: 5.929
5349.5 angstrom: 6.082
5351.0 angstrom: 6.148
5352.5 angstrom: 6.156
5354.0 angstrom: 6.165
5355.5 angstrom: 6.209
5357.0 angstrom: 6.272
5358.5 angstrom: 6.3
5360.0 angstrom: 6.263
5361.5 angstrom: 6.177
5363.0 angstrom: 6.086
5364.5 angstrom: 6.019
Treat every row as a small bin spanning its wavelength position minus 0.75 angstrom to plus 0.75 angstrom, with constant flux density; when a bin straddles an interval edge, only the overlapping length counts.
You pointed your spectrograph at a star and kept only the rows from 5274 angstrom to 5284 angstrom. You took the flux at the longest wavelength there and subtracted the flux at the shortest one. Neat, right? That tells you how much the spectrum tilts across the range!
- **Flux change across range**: 0.45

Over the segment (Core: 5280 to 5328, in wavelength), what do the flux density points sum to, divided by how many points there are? 6.00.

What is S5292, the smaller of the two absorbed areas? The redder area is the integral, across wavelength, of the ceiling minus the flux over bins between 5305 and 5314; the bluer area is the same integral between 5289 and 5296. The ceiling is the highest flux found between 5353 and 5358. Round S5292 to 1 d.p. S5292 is -1.1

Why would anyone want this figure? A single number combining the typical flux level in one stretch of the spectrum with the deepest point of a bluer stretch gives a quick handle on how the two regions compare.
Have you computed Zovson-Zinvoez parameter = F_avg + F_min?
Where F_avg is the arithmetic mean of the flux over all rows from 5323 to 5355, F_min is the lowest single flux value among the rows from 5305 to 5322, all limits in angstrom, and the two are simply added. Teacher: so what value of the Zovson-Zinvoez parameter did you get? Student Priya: 11.9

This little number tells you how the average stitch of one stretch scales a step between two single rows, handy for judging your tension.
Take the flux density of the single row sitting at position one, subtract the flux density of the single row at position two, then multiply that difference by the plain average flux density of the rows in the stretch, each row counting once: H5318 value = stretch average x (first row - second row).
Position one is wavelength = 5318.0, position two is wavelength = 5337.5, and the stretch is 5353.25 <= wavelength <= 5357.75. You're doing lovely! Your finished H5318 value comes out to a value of 2.2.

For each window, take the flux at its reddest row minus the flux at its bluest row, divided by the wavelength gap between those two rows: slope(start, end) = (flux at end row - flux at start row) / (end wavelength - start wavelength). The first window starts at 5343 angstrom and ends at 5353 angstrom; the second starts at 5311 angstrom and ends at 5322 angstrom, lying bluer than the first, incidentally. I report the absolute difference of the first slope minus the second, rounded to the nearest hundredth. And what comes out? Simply 0.10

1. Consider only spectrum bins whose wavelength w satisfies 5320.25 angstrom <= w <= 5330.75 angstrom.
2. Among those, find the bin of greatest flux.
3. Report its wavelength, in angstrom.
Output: 5321.0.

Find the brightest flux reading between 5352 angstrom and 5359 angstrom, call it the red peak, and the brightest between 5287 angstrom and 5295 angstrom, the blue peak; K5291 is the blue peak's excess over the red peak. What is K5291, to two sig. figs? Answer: -0.18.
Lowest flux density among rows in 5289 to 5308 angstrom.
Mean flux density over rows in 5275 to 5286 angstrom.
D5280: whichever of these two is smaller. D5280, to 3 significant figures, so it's 5.50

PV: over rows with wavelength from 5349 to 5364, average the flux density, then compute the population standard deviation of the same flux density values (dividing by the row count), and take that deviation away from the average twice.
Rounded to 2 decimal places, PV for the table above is 6.04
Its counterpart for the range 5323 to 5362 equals 5.47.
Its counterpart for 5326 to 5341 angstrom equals 5.58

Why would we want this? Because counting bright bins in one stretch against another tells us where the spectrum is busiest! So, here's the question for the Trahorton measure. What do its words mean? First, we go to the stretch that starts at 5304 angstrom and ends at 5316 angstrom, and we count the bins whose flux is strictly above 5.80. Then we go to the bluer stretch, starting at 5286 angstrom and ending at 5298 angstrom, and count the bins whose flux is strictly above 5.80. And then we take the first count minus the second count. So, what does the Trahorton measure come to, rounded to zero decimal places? 1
